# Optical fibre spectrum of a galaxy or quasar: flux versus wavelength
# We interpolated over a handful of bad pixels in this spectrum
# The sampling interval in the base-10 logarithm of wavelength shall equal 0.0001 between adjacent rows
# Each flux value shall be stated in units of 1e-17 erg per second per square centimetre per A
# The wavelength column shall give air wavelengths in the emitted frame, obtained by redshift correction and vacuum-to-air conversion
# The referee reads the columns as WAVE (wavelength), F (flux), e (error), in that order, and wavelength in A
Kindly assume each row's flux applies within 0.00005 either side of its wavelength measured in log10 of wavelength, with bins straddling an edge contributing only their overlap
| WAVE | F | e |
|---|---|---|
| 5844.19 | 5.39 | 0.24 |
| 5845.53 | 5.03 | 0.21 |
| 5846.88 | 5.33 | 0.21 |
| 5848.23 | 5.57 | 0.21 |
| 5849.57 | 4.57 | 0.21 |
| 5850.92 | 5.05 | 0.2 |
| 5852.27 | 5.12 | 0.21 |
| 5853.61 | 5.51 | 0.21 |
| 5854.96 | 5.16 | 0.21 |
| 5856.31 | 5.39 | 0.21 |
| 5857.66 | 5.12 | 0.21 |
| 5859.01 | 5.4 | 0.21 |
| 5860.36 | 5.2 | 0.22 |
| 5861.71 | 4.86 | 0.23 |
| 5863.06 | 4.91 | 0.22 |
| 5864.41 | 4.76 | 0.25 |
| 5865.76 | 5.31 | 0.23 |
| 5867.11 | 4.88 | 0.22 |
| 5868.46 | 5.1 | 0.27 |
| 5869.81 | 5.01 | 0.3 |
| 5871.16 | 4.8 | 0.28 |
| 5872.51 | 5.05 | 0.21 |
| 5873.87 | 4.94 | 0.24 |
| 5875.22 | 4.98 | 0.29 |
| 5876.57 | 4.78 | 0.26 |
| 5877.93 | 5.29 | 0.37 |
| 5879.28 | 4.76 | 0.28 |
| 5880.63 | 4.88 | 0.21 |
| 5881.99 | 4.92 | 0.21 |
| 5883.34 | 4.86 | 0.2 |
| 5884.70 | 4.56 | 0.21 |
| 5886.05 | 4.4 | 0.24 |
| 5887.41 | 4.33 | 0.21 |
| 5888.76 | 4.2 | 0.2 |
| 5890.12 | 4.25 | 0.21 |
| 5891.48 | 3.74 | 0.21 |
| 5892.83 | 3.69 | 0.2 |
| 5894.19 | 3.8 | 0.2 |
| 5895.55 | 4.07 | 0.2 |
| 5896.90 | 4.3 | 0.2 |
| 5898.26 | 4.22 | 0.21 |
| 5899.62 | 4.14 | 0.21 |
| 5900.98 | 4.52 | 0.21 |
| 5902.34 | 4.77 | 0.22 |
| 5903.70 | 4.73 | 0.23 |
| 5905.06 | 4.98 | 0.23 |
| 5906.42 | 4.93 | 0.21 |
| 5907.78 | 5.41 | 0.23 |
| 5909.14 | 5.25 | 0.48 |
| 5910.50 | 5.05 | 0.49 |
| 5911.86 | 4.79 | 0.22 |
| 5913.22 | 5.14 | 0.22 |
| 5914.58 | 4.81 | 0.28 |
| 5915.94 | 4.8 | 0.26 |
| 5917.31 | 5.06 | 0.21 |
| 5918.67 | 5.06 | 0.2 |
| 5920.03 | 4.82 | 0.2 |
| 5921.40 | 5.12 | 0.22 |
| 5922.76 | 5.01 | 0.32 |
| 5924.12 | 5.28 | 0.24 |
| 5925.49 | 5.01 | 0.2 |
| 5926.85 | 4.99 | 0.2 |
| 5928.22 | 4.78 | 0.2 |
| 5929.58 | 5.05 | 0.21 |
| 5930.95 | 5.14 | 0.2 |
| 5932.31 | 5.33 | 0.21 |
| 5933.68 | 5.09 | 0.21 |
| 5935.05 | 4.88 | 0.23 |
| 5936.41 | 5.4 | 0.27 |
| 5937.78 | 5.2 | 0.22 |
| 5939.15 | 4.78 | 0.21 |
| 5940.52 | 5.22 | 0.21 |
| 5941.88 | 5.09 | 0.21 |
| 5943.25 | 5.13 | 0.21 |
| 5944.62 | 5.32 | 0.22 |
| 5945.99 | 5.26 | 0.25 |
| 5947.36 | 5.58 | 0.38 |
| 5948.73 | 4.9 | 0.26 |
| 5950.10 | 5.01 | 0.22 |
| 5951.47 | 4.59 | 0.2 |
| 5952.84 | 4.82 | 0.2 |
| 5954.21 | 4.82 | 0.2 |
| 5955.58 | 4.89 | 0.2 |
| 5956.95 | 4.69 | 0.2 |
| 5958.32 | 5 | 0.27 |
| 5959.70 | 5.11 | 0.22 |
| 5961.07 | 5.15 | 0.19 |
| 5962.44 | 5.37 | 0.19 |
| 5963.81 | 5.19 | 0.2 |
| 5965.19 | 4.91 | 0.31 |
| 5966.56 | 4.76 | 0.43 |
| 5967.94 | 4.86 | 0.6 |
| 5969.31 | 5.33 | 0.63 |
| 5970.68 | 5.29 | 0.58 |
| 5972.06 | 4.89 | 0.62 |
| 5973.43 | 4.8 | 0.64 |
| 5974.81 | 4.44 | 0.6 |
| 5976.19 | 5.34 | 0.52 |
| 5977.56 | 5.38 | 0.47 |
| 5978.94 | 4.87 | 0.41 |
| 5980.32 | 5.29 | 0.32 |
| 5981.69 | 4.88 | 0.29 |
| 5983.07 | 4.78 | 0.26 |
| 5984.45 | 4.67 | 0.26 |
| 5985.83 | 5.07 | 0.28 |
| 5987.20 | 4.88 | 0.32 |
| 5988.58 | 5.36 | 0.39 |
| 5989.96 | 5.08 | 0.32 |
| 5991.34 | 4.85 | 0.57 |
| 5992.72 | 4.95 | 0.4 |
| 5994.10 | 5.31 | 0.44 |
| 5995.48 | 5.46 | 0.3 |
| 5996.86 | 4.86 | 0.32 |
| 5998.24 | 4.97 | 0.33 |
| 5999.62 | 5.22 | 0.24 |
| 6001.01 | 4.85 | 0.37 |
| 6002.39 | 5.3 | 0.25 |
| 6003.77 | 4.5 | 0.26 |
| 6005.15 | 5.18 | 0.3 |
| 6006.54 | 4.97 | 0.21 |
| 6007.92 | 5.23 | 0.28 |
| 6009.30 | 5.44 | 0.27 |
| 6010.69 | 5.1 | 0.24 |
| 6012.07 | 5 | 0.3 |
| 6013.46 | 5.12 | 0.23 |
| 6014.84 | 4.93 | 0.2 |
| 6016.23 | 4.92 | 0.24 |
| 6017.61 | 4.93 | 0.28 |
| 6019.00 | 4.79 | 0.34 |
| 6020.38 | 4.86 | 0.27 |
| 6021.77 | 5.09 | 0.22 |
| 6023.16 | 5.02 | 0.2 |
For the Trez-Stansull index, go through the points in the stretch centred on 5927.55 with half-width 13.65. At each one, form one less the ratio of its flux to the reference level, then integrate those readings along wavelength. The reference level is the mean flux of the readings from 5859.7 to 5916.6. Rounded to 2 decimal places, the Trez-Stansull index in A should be -1.87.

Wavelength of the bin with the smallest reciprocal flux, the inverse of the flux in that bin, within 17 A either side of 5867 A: 5853.61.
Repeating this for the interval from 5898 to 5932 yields 5907.78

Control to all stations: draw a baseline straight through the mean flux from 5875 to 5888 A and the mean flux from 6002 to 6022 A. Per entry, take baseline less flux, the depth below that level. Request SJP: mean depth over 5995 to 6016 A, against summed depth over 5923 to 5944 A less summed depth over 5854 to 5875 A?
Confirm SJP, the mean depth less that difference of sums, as -1.6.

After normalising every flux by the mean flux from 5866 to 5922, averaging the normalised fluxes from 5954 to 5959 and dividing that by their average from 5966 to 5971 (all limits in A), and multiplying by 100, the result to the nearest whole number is 96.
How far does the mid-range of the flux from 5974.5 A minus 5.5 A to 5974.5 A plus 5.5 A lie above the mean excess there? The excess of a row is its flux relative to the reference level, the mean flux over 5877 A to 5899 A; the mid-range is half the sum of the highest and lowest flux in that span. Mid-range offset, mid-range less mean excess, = 4.26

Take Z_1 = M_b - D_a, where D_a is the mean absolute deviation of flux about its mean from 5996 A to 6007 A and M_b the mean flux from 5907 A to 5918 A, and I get 4.85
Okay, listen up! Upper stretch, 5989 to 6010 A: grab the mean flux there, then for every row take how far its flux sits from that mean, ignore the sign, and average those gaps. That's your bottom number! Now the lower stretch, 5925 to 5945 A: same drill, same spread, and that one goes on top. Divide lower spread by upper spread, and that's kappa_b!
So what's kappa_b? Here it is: 0.68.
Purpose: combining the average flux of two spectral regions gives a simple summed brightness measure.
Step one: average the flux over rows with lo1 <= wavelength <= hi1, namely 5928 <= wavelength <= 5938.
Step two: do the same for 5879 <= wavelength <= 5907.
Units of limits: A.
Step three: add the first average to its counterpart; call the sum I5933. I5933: 9.5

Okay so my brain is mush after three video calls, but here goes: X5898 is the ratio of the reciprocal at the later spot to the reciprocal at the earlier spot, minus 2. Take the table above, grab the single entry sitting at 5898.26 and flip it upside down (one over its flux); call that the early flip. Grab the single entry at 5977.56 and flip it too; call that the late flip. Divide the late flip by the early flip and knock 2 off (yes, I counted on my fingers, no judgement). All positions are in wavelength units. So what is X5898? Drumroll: -1.22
